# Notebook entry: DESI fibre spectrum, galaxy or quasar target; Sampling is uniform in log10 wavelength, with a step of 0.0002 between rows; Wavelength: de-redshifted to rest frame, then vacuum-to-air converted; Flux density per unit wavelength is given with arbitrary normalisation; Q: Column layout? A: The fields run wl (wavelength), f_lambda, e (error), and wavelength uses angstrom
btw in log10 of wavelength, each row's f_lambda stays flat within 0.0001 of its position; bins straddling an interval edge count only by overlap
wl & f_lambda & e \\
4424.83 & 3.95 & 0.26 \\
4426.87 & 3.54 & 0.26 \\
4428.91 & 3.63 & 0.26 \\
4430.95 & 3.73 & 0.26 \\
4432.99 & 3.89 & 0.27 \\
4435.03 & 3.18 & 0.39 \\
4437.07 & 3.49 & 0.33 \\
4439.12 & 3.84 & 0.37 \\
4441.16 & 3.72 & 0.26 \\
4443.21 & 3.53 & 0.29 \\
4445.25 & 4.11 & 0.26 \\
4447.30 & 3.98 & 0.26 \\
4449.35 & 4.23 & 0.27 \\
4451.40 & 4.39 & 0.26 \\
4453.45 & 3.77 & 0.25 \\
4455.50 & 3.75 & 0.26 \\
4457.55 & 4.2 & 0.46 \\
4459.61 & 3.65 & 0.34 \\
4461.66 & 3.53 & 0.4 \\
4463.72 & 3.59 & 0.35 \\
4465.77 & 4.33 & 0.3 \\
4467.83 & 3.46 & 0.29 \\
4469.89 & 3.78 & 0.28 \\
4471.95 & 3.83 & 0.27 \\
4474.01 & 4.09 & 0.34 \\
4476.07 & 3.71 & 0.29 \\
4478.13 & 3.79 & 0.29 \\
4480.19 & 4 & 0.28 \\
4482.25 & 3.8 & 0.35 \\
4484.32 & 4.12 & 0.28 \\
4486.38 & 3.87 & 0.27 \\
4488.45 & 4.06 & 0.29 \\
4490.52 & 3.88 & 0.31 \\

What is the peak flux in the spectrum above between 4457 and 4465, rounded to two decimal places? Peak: 4.20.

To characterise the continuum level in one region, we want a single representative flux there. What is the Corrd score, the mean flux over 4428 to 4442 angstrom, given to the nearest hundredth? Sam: 3.64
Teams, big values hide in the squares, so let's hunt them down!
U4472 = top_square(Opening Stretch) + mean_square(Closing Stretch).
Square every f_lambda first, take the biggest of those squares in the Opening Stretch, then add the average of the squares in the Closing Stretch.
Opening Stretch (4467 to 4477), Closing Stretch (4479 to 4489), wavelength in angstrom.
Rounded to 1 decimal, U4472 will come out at 32.5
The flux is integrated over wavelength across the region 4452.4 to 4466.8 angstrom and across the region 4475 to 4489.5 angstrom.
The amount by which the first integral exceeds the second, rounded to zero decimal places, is -1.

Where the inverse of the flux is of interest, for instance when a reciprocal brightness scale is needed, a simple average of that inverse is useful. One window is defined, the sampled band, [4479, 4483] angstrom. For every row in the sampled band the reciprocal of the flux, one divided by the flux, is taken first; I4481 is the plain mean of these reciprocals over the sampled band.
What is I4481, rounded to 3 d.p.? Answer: 0.257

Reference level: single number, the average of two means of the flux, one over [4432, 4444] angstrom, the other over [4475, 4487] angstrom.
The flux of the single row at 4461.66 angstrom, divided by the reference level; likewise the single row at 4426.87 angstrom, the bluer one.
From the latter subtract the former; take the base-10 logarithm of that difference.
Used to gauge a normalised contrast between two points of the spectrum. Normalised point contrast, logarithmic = -2.6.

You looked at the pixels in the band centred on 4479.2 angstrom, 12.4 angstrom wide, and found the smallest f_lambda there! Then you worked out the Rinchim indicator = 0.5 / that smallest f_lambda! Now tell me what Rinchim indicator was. 0.135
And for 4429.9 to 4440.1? 0.157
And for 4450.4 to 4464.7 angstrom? 0.142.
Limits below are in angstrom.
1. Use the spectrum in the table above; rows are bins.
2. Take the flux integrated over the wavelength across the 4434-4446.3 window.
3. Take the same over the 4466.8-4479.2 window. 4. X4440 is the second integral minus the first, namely 2.0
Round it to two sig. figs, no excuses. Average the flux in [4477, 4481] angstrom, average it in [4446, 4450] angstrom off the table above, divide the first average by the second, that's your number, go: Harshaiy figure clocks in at 0.95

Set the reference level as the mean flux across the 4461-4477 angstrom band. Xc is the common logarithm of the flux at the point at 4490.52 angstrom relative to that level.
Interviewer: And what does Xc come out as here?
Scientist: 0.01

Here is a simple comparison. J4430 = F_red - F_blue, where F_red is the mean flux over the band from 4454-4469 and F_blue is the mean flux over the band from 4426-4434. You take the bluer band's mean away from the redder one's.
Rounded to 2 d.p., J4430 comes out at 0.09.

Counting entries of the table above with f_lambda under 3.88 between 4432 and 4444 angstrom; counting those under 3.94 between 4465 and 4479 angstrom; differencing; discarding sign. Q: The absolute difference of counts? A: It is 0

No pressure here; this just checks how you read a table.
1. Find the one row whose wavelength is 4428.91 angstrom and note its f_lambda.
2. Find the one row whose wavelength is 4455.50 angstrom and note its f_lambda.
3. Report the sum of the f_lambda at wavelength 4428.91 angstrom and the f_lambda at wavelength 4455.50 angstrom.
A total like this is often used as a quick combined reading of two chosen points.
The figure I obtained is 7.38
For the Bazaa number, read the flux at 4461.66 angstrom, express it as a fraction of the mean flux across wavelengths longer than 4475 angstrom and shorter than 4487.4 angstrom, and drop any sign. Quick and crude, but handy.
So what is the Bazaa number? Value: 0.909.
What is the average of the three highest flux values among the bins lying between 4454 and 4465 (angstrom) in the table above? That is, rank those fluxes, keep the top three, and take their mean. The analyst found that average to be 3.87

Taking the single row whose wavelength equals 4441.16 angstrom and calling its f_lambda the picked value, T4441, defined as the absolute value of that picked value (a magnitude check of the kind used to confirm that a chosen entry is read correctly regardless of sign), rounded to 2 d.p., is 3.72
